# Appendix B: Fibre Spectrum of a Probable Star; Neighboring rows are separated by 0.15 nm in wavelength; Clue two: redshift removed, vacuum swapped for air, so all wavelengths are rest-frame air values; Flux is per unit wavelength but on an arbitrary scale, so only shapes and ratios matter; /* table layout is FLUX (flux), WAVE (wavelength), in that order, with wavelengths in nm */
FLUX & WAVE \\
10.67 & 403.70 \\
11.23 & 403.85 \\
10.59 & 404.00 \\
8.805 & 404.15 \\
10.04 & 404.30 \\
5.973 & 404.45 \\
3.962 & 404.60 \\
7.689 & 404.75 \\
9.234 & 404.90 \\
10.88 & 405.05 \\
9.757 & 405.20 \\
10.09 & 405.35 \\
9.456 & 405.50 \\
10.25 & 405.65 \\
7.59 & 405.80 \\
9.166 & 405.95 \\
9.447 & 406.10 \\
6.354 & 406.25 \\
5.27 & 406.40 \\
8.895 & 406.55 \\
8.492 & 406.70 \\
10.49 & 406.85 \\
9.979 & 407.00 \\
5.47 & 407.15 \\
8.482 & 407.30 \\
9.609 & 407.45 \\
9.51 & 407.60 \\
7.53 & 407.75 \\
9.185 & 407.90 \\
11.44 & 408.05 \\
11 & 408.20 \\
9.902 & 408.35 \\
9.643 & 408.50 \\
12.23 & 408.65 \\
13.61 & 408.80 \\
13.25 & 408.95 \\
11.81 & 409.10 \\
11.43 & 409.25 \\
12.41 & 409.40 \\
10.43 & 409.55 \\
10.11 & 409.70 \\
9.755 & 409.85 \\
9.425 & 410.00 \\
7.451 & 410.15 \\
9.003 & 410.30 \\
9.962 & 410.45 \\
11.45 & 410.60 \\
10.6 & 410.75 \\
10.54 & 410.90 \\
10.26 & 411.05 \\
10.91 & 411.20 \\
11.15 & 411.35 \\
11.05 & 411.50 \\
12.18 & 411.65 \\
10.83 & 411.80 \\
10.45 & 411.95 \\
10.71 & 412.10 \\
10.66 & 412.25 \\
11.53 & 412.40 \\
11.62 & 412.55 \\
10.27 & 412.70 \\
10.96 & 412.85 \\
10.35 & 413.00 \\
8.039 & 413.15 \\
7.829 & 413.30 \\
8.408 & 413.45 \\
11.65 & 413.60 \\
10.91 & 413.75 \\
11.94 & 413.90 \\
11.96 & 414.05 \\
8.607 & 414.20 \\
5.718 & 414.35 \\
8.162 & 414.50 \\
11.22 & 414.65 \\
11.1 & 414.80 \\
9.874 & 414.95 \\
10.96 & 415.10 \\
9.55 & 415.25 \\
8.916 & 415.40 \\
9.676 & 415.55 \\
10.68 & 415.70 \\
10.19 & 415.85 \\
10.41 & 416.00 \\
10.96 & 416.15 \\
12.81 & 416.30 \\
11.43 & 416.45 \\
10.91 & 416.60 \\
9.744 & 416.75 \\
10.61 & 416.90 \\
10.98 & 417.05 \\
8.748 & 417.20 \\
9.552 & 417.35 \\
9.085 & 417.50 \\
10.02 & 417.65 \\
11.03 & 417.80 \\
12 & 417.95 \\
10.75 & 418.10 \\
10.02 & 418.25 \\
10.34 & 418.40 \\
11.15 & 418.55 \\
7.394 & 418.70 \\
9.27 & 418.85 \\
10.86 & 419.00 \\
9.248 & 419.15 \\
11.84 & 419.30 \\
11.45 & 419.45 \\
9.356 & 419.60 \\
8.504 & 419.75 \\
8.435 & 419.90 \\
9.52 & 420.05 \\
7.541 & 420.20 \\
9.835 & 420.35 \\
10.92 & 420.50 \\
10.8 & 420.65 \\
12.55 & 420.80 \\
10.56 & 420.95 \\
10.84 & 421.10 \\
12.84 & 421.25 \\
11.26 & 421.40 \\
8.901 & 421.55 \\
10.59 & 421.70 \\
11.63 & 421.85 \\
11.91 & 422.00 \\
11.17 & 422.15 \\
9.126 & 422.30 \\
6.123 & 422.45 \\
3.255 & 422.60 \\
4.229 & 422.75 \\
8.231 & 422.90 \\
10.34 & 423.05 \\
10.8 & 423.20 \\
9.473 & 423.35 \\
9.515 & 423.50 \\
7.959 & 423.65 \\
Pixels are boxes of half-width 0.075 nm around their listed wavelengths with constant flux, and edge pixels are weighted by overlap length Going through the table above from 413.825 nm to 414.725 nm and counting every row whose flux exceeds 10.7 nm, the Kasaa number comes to 3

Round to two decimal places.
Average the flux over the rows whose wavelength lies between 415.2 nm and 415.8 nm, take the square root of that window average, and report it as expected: 3.12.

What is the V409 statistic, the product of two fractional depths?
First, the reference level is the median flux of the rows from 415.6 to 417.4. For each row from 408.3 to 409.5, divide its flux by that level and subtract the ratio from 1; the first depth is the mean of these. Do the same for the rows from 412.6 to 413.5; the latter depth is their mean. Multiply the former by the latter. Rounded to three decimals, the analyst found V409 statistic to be -0.013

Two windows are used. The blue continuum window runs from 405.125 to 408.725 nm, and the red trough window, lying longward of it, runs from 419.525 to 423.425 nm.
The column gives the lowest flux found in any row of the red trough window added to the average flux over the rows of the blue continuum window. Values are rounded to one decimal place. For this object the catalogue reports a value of 12.4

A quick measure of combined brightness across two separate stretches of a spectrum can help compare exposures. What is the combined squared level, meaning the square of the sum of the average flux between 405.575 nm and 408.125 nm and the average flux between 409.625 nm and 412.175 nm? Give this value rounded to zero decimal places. 361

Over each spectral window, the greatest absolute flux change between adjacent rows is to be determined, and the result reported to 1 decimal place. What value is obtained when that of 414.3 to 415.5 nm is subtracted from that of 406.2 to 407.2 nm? 1.5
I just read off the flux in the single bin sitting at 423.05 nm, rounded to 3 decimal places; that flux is 10.340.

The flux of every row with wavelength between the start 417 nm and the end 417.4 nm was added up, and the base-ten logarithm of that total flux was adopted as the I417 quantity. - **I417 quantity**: 1.467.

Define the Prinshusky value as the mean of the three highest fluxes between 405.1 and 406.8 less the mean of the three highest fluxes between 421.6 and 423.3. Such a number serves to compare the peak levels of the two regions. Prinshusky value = -1.5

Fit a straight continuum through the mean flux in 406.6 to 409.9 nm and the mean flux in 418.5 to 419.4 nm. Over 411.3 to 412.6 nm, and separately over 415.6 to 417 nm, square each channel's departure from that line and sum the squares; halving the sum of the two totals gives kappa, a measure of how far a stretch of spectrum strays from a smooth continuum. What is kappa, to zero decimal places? 12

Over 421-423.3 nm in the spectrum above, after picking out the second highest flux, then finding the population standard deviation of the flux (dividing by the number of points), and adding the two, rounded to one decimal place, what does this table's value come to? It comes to 14.7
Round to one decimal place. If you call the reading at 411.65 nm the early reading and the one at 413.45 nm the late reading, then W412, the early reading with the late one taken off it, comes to 3.8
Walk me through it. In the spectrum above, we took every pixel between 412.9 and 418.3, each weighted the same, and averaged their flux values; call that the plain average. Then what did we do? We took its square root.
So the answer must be 3.18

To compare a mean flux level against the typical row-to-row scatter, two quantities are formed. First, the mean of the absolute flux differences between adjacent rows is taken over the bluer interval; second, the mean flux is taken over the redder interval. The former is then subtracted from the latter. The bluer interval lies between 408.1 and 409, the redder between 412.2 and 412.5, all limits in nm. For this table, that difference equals 10.0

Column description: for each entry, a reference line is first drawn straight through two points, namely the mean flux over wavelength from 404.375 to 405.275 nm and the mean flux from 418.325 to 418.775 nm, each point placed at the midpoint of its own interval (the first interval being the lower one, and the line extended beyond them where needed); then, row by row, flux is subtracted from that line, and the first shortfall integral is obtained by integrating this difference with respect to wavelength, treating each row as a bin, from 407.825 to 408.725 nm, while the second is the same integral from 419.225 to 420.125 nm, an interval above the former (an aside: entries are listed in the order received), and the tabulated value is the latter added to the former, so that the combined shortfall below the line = -2.1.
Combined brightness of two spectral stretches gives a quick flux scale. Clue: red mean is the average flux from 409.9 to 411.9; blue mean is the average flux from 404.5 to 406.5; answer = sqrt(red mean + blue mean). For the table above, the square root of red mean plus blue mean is 4.33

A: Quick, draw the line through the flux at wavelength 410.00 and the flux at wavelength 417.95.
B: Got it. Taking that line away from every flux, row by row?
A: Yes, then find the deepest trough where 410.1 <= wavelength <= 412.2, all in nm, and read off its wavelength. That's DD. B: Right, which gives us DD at 410.15 nm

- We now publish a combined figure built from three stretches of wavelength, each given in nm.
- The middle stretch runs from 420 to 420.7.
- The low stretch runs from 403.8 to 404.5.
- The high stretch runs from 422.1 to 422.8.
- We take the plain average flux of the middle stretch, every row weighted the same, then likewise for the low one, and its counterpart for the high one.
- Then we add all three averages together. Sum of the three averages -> 25.8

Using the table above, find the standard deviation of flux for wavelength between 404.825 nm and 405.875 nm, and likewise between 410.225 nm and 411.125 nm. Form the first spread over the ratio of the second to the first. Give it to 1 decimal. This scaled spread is 1.3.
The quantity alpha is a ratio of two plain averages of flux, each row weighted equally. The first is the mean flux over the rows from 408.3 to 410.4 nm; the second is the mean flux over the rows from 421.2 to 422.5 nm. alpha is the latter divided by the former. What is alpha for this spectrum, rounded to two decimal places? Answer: 0.97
